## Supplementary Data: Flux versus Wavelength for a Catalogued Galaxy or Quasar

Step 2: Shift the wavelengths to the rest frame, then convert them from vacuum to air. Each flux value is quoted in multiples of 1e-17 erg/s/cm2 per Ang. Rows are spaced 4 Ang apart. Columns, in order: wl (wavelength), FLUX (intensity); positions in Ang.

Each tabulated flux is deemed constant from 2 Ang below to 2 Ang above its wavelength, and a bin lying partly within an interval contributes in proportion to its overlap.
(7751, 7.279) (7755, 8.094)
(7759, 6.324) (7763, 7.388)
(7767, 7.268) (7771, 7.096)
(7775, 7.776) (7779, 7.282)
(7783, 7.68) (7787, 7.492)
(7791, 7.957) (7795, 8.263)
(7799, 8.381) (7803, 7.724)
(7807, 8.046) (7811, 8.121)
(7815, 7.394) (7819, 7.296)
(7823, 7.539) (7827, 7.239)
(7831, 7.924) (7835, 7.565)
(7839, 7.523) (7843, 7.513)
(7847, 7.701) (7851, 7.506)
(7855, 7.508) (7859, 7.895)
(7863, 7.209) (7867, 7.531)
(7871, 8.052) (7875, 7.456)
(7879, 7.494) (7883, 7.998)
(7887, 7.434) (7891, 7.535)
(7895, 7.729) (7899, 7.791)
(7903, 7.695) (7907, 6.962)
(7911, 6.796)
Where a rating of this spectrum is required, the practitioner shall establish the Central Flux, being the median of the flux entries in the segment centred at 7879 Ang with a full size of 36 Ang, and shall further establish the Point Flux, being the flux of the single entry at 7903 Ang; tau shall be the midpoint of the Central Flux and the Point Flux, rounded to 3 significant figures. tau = 7.61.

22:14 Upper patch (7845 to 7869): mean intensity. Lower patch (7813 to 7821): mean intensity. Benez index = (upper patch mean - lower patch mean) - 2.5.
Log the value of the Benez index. -2.3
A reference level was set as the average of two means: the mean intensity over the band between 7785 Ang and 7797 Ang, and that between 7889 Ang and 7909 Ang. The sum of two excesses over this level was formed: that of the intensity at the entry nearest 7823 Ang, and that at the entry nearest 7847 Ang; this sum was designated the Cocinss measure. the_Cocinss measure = -0.21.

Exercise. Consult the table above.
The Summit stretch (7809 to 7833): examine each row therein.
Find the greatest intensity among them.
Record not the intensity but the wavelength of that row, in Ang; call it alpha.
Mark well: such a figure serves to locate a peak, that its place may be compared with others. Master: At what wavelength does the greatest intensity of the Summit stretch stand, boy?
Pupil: 7811 Ang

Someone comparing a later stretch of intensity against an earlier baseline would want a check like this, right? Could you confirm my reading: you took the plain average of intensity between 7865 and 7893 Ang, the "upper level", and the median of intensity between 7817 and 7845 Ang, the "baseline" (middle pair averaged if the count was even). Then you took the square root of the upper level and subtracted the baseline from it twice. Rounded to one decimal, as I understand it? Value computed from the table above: -12.3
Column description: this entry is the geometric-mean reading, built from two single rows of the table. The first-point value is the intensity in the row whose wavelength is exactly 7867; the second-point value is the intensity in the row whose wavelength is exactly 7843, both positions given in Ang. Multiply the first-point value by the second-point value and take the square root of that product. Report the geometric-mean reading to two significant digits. 7.5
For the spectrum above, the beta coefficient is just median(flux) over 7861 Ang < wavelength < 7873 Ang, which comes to 7.53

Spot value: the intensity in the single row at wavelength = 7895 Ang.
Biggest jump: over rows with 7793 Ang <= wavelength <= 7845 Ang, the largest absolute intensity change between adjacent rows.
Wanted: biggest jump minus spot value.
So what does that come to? -7.0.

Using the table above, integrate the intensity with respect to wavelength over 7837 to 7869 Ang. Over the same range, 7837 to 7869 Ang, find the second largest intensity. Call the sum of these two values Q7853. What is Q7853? 249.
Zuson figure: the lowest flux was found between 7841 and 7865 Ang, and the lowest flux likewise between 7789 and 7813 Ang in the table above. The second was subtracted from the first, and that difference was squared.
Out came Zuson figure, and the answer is 0.27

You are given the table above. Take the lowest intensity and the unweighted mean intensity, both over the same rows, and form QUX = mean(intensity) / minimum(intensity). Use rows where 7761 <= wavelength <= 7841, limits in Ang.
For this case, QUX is 1.08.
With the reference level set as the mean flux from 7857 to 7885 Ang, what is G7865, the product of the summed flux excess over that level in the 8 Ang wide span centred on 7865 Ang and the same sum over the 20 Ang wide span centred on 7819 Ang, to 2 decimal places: 0.42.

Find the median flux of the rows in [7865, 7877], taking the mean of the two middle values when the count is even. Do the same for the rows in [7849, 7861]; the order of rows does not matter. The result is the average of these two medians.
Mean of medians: 7.52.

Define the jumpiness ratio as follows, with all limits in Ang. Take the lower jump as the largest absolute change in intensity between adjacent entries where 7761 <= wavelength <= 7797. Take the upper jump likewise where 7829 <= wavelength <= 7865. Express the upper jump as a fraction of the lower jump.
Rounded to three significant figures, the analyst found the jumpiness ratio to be 1.01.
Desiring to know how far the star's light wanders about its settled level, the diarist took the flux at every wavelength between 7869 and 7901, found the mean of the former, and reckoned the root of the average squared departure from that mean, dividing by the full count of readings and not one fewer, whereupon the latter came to 0.23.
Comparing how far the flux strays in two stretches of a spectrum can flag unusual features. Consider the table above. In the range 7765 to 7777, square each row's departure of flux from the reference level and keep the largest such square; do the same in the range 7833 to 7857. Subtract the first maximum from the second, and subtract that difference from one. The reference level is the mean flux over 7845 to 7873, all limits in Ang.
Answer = 1.3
